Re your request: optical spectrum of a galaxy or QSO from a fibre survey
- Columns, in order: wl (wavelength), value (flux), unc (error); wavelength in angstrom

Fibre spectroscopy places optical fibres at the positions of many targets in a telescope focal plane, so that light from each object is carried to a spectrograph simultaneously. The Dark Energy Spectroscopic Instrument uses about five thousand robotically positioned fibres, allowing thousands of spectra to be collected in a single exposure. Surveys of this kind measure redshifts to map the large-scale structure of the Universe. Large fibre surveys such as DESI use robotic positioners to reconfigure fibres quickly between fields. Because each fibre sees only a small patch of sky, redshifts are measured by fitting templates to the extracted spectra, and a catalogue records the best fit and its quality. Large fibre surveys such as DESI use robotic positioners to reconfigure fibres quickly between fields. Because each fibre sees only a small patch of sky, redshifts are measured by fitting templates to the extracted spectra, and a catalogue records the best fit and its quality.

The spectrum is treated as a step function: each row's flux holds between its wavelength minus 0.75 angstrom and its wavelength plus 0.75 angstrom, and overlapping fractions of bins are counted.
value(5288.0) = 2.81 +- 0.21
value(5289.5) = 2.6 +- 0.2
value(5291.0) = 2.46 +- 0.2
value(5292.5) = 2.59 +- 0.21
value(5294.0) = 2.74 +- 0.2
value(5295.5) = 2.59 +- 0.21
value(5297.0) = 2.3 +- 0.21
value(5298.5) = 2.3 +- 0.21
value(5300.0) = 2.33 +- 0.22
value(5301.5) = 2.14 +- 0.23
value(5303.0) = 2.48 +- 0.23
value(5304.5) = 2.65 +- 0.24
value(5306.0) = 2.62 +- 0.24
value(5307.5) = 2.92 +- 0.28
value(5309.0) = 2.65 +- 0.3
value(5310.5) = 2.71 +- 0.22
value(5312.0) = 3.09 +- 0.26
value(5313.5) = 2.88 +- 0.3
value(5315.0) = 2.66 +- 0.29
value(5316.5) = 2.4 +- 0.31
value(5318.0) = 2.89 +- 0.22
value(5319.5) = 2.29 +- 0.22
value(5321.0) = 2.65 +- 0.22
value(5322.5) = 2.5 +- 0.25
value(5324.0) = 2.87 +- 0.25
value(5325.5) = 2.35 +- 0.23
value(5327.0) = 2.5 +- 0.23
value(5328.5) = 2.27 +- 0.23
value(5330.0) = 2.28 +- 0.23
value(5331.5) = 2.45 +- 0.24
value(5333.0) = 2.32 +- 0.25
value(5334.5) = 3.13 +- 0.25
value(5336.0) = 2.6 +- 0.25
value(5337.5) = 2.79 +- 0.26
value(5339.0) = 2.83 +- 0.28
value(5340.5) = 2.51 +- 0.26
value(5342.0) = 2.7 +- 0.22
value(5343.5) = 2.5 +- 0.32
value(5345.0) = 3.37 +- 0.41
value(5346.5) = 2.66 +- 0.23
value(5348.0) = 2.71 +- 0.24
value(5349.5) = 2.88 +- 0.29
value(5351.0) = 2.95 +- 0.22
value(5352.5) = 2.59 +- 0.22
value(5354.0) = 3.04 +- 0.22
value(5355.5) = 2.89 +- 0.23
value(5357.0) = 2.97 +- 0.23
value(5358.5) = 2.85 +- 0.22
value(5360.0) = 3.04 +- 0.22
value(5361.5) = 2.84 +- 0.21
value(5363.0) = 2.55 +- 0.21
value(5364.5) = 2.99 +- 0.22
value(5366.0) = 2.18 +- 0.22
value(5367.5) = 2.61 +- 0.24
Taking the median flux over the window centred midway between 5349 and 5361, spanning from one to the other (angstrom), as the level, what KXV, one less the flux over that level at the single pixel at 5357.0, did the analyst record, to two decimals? -0.02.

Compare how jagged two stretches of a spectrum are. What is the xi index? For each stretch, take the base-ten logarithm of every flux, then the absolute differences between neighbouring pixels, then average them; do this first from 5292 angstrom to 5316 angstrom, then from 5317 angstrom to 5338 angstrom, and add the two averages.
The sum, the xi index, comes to 0.085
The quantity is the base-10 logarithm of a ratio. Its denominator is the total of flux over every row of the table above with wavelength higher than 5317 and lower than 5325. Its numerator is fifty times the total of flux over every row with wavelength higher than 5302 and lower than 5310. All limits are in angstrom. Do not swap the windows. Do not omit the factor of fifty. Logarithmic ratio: 1.70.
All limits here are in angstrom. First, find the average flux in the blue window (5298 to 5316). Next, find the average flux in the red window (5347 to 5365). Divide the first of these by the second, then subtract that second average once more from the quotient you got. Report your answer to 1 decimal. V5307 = -1.9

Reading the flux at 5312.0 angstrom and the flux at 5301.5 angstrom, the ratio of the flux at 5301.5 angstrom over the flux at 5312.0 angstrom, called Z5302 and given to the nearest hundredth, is 0.69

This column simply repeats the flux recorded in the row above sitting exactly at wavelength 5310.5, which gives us 2.71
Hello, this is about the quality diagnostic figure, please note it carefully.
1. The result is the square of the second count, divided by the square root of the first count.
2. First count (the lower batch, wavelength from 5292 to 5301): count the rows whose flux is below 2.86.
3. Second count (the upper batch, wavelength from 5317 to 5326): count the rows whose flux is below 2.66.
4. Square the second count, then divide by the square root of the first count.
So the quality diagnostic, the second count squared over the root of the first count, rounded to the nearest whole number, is 7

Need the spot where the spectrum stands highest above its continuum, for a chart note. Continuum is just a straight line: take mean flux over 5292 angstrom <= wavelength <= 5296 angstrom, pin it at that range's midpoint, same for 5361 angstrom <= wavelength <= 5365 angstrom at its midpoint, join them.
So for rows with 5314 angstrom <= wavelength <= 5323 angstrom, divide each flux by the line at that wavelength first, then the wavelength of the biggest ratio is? 5318.0 angstrom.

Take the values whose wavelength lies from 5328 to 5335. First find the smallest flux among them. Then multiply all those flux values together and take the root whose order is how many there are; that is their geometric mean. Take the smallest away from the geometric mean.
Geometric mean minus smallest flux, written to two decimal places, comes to 0.20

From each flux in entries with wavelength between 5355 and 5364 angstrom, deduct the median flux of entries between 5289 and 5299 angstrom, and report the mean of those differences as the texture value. 0.27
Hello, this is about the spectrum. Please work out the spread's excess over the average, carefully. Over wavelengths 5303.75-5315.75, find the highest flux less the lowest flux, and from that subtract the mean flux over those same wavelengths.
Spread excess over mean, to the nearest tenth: -2.3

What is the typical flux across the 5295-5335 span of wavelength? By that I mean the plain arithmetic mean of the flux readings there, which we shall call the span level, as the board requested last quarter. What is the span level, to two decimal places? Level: 2.56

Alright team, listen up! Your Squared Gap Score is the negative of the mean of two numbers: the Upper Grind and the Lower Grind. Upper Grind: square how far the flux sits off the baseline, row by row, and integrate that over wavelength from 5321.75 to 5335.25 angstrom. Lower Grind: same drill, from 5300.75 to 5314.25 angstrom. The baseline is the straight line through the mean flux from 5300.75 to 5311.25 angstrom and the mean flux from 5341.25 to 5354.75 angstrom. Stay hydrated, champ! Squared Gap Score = -1.21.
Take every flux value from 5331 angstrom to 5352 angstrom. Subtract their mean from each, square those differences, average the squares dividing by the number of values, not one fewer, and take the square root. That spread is 0.270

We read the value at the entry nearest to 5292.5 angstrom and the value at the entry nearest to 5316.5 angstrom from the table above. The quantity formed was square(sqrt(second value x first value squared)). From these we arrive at 16.1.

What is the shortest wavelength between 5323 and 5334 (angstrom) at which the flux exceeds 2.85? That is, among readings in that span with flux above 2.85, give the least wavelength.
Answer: 5324.0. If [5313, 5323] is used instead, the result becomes 5313.5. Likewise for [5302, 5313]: 5307.5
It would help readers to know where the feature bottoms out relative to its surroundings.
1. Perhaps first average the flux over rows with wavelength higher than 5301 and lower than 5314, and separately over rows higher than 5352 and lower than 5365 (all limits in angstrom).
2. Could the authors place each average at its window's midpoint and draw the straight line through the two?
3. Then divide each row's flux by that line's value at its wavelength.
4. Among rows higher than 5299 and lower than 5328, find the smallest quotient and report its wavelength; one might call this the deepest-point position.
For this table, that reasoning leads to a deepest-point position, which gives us 5301.5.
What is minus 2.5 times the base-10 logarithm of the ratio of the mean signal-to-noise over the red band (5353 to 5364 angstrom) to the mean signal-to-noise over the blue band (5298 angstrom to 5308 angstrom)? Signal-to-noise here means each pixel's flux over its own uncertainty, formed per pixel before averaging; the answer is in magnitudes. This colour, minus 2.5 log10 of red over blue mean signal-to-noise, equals -0.23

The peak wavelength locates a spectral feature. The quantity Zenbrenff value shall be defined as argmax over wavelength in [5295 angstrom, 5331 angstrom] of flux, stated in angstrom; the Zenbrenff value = 5312.0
